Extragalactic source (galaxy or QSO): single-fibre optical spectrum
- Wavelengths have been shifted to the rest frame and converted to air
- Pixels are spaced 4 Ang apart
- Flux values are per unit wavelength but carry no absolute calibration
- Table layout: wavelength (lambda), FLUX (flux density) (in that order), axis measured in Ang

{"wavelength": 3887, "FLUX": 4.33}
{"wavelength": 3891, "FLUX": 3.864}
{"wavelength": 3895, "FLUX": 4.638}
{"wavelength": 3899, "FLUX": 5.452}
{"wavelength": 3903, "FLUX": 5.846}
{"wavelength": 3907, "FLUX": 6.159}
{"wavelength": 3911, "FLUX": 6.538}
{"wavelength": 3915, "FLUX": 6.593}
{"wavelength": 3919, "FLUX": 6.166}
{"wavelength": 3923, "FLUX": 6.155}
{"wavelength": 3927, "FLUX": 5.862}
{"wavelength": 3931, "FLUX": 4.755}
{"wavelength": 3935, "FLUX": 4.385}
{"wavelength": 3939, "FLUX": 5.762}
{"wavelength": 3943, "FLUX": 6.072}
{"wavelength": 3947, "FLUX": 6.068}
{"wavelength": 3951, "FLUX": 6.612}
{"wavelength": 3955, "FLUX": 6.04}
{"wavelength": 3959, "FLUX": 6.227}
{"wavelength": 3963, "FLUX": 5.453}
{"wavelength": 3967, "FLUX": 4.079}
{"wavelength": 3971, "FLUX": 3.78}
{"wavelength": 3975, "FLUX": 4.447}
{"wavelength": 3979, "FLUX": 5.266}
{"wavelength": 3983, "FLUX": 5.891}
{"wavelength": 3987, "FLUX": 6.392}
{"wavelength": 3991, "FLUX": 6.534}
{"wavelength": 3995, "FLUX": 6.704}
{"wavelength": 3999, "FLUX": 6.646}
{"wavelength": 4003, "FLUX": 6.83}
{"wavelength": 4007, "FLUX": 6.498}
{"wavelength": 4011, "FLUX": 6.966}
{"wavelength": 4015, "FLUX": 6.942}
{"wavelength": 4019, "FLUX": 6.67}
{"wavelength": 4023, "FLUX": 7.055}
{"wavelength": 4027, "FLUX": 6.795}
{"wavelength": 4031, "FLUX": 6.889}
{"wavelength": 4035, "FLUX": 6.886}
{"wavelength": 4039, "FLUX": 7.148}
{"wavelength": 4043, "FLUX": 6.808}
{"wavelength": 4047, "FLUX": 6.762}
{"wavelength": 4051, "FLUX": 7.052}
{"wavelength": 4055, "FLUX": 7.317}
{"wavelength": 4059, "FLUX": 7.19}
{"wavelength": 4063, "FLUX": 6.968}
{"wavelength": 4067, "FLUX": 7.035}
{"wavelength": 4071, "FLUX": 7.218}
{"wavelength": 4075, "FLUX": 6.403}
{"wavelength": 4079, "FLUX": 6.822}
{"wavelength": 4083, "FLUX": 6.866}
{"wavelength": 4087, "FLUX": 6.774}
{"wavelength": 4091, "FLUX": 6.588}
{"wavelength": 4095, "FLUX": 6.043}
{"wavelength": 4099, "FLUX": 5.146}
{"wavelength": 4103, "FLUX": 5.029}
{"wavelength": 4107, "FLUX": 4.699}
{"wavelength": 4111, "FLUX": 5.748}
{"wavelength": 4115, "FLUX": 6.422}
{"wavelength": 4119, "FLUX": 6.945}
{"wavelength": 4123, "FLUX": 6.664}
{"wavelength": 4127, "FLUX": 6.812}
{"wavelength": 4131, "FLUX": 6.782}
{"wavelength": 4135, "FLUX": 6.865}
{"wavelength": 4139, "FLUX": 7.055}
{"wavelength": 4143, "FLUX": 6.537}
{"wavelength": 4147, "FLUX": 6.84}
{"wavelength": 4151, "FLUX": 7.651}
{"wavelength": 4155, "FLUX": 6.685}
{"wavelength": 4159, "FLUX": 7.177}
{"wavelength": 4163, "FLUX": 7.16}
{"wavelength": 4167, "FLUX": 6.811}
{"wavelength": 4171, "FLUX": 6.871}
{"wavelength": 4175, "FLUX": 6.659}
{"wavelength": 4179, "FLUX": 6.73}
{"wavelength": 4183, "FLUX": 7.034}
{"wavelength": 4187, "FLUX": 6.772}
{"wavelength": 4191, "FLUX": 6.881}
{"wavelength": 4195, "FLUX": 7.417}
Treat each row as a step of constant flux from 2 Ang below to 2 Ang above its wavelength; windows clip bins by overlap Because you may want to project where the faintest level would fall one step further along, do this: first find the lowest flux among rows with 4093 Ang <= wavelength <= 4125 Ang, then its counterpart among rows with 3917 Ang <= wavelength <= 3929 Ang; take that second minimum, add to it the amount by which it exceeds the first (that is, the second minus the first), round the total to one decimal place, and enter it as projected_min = 7.0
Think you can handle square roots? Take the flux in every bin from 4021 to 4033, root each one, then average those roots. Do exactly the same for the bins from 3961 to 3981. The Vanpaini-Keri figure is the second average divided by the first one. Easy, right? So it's 0.81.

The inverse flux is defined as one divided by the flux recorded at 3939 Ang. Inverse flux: 0.17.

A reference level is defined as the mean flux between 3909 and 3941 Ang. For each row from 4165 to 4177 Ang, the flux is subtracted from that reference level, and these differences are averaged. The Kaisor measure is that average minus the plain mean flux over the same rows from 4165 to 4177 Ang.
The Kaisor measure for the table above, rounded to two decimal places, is -7.78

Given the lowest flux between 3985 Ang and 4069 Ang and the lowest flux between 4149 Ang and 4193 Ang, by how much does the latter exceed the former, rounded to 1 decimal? 0.3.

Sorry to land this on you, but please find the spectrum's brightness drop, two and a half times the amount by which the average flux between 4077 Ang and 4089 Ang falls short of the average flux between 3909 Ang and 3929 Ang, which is -1.4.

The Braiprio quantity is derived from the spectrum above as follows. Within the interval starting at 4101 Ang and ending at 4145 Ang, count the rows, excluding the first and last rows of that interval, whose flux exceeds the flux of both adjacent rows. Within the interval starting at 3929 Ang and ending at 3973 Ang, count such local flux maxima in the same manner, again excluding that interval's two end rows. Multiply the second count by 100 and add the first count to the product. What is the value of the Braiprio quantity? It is 303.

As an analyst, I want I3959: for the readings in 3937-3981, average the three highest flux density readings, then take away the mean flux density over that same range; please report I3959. 0.9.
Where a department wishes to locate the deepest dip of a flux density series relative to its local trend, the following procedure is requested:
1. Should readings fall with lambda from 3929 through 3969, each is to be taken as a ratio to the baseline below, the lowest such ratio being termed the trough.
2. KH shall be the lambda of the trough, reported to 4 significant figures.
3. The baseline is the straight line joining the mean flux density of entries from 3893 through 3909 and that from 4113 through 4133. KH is 3967 Ang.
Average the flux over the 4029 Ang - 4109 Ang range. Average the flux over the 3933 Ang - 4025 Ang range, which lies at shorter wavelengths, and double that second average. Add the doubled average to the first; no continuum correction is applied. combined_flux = 18.5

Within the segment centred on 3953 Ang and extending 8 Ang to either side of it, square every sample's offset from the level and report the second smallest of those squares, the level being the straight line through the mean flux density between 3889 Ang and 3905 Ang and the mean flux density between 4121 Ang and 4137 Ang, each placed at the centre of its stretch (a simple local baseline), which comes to 0.52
